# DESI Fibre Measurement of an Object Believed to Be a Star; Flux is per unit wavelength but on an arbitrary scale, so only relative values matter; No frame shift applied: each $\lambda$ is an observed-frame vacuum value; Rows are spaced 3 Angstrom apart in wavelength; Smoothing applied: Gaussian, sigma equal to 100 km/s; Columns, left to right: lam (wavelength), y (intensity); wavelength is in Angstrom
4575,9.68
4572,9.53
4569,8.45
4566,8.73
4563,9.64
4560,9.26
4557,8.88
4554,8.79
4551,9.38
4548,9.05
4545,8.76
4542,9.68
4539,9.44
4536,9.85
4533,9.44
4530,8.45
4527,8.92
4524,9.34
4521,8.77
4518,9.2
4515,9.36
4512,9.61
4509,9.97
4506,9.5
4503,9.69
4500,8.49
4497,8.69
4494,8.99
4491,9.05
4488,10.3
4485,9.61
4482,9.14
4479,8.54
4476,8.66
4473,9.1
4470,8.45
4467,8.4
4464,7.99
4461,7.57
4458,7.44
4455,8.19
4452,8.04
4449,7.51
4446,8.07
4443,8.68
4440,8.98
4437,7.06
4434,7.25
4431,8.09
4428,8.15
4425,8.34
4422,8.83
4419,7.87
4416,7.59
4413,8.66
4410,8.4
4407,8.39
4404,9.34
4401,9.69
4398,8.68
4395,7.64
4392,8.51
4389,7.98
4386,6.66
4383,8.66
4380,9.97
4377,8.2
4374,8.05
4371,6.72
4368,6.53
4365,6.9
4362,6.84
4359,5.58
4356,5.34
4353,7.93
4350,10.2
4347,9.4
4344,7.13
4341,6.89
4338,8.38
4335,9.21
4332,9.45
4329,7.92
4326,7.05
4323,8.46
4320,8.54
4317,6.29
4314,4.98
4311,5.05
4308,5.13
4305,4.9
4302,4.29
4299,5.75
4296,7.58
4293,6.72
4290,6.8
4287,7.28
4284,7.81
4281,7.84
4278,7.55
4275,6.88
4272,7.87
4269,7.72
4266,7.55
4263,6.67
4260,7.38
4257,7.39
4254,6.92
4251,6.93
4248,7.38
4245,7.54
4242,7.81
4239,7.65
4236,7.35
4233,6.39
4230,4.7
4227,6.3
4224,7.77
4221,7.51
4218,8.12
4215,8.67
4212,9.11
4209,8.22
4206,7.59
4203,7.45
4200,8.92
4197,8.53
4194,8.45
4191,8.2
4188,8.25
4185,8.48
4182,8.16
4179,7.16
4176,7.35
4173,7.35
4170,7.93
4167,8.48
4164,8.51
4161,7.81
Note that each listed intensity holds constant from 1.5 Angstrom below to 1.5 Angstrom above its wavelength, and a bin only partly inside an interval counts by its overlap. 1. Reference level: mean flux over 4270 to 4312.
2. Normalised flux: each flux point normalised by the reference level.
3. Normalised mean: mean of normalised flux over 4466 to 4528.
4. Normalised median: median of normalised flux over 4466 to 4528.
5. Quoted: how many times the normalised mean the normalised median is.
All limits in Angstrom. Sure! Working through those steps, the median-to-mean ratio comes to 0.996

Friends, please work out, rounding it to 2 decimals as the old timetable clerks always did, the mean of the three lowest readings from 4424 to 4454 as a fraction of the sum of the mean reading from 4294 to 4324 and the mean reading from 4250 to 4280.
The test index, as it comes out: 0.54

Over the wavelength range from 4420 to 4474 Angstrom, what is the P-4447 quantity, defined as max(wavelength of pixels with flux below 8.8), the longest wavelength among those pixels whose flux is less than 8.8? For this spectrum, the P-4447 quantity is 4470 Angstrom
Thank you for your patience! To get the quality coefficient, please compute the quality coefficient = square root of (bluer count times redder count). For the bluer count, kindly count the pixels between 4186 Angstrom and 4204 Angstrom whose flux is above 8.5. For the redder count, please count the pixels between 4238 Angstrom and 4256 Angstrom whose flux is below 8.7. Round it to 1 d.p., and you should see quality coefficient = 3.5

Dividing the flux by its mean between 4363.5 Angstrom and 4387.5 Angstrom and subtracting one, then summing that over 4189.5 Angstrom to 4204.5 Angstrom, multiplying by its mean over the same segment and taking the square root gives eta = 0.17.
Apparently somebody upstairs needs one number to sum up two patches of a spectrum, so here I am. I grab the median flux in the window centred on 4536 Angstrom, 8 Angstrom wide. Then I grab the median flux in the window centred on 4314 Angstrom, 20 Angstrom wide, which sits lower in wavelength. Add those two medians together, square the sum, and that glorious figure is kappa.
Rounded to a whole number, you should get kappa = 212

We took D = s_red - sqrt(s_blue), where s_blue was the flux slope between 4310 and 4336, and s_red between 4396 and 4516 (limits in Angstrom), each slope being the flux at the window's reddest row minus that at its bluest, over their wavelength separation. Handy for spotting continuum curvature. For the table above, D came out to -0.41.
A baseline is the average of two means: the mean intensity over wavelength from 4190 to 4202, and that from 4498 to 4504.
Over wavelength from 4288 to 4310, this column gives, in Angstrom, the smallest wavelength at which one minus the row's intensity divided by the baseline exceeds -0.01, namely 4290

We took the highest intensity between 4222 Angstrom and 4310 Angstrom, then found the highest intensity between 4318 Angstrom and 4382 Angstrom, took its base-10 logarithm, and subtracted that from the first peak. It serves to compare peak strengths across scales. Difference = 6.9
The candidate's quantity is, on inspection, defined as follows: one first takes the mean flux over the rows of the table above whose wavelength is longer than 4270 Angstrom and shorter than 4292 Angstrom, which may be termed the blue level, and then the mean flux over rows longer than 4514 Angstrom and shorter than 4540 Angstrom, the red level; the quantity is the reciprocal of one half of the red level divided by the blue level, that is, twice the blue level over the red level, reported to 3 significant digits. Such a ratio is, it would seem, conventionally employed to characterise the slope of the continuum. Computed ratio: 1.62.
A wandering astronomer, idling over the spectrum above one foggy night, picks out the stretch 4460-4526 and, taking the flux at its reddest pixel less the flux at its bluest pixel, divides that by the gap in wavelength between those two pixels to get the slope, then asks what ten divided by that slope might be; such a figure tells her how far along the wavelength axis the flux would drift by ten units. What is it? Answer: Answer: 356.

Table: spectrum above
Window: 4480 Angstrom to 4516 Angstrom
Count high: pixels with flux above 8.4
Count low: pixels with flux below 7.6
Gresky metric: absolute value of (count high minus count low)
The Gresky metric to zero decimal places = 12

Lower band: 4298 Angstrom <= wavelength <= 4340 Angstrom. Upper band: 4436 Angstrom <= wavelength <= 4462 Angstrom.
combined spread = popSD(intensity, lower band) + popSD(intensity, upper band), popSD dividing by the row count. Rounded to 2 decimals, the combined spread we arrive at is 2.33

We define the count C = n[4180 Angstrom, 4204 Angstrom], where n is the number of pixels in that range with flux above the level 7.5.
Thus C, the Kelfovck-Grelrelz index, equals 7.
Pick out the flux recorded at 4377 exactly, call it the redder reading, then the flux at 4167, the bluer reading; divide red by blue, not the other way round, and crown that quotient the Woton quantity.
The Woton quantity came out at 0.97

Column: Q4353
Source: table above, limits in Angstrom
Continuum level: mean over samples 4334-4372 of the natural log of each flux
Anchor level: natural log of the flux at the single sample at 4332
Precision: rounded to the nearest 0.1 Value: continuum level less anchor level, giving -0.3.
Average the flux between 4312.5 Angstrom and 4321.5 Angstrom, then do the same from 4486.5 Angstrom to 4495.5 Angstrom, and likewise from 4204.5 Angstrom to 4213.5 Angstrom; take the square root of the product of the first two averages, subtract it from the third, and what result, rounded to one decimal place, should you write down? 0.4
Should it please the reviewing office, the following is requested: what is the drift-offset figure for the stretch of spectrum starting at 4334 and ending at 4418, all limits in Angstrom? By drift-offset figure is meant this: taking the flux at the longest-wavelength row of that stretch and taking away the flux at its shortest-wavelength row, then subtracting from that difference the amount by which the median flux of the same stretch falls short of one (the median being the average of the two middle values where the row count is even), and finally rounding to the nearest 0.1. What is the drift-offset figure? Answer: 5.5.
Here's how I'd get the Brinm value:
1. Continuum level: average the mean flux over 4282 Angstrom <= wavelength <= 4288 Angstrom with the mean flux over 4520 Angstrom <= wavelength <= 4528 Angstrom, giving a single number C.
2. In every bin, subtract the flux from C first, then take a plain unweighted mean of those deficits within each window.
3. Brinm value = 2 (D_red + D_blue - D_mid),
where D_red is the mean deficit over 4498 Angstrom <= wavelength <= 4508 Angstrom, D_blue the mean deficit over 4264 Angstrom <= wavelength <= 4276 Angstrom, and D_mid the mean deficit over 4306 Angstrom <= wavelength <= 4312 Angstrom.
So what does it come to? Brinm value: -6.7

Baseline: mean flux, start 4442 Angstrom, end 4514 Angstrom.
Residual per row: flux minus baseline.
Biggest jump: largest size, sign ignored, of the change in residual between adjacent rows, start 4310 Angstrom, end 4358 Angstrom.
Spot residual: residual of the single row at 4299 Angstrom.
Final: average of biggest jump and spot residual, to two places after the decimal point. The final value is -0.20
